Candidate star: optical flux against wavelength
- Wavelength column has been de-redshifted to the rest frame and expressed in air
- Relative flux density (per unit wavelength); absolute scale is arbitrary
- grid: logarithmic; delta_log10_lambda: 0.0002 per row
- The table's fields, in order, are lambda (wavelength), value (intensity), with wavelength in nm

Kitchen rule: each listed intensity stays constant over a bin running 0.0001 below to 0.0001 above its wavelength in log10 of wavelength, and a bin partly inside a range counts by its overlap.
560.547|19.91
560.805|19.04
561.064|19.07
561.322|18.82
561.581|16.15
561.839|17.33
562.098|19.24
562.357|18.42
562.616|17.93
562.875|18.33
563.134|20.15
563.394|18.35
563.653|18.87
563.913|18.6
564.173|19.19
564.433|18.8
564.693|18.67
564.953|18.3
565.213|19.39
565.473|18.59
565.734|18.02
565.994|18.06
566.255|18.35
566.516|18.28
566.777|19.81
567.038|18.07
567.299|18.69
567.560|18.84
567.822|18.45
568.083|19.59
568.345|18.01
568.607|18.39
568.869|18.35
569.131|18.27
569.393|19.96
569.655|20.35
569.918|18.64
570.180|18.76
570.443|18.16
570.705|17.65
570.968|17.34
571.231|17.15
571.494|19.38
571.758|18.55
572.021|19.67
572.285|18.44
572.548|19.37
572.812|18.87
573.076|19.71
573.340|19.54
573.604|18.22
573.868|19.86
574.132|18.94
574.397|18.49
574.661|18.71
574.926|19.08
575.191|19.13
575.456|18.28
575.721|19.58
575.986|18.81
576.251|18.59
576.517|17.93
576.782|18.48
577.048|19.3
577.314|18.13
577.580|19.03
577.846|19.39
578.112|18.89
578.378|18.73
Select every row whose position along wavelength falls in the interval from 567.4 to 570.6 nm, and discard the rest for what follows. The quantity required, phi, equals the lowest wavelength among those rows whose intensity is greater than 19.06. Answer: 568.083 nm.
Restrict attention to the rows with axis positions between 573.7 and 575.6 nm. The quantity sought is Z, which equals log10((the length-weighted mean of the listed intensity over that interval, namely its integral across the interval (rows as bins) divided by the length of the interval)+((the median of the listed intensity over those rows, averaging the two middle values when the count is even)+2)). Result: 1.60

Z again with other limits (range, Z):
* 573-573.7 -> 1.61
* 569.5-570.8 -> 1.60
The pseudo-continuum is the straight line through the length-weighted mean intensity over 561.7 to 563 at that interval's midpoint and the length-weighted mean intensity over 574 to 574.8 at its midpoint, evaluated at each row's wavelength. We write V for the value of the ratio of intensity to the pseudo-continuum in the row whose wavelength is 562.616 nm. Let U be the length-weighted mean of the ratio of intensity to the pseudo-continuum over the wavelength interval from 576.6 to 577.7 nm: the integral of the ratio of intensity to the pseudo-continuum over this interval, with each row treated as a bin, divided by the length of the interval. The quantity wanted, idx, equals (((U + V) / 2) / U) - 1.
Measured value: -0.005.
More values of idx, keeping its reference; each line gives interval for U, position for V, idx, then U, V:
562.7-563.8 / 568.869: -0.020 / 1.03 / 0.99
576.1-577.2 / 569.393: 0.046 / 0.99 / 1.08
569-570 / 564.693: -0.012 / 1.04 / 1.02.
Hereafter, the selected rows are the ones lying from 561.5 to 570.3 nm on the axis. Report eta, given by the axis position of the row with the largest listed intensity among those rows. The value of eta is 569.655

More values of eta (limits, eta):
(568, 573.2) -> 569.655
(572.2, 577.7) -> 573.868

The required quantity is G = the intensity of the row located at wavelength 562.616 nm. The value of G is 17.93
